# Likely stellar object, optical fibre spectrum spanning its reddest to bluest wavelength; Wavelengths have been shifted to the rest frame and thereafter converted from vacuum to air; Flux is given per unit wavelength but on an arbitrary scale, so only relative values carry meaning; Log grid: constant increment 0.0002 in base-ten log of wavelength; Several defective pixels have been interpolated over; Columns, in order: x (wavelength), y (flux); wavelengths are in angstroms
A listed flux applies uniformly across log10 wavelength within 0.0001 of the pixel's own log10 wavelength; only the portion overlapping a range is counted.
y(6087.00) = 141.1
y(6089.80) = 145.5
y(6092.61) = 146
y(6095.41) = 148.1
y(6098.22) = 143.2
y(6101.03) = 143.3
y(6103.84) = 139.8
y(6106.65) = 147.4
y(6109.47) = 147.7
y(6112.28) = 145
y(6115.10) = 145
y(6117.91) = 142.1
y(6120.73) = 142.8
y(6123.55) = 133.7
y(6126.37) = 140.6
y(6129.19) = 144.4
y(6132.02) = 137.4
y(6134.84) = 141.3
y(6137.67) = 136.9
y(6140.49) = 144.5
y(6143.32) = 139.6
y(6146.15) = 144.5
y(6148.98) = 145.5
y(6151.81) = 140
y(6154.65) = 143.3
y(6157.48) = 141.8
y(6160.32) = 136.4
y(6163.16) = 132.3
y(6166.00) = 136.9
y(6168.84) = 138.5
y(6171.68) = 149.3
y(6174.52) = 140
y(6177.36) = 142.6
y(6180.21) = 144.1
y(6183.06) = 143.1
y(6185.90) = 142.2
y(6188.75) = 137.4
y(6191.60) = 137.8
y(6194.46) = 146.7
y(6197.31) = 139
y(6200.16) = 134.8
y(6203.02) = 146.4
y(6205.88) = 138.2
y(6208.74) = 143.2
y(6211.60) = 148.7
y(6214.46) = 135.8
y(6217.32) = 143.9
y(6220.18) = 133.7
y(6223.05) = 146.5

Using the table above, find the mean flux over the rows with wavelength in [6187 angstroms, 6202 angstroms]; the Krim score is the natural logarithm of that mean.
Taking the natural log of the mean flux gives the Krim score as 4.94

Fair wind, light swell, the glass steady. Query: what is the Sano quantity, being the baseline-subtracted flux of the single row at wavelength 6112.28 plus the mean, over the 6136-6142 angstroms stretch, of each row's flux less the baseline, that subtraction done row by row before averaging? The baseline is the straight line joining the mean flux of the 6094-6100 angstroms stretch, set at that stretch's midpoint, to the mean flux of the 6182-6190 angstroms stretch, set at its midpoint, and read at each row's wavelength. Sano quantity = -2.5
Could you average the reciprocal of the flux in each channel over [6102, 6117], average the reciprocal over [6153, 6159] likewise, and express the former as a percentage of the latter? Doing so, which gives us 98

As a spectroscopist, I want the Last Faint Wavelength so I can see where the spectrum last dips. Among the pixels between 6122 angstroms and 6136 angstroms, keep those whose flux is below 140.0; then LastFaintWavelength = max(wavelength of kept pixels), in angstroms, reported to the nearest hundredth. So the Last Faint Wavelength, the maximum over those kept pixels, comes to 6132.02 angstroms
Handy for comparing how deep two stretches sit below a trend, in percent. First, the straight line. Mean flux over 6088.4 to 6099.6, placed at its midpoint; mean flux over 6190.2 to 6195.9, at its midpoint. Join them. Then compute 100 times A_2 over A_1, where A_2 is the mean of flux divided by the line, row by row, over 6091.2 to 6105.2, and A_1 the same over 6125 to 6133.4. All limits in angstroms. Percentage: 101.6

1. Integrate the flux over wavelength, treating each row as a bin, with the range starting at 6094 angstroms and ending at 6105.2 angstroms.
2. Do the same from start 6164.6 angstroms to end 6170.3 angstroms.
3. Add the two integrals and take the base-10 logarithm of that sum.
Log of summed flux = 3.38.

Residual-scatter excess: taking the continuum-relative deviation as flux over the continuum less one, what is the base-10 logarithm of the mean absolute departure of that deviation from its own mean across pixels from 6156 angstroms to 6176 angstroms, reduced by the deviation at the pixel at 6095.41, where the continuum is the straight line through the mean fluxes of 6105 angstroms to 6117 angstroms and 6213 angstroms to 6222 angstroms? -1.6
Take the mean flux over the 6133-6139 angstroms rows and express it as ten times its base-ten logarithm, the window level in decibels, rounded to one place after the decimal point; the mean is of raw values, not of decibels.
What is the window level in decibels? 21.4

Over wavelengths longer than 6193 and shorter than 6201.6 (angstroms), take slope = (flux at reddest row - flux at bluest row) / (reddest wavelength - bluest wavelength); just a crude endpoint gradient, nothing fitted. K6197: -2.1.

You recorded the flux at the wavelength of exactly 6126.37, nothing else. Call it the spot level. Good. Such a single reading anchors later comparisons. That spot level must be 140.6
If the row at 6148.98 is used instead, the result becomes 145.5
